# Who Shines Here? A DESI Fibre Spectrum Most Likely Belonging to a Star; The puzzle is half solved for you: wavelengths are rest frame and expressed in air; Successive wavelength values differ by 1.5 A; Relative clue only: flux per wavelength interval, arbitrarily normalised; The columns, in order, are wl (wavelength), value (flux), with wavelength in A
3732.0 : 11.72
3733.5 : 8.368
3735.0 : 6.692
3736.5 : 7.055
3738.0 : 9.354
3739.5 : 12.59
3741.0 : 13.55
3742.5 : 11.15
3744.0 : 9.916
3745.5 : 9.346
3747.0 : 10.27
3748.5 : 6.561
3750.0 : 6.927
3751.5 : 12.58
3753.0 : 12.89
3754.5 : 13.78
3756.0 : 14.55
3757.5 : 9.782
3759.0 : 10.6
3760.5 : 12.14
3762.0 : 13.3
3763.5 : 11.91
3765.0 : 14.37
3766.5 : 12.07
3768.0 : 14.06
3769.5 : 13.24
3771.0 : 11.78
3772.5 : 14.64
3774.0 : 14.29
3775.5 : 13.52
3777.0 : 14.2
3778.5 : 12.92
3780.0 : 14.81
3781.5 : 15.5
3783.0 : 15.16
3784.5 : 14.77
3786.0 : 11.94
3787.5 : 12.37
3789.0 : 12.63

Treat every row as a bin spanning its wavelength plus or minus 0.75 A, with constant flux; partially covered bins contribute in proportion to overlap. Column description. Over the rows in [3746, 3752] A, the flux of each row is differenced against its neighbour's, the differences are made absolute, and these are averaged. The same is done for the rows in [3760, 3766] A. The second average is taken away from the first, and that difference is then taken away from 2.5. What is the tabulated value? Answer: 0.93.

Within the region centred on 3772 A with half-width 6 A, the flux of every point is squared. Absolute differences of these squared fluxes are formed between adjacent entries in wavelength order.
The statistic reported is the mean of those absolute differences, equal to 34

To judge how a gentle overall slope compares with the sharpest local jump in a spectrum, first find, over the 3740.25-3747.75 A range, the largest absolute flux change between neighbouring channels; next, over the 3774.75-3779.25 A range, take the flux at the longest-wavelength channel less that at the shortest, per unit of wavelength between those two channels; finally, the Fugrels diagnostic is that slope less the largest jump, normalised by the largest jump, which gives -1.08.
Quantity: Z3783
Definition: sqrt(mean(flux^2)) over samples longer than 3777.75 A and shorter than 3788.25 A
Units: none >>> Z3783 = 14.0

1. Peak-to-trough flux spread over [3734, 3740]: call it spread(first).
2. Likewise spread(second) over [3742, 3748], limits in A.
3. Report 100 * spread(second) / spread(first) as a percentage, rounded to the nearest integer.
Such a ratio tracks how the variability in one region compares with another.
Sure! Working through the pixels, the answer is 31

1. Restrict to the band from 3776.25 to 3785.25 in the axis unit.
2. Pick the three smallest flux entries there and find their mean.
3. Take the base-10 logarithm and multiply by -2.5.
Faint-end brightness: -2.86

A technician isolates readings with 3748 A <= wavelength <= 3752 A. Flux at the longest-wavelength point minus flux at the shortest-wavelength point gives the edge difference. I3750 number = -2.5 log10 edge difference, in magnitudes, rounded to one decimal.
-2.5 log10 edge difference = -1.9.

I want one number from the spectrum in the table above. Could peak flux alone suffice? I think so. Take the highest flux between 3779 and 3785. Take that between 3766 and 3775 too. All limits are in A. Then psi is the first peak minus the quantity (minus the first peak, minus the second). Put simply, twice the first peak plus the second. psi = 45.6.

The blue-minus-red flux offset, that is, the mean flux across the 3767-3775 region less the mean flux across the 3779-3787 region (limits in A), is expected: -0.8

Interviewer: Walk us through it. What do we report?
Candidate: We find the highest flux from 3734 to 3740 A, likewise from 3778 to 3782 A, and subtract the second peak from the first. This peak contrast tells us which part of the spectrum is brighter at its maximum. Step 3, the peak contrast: -2.9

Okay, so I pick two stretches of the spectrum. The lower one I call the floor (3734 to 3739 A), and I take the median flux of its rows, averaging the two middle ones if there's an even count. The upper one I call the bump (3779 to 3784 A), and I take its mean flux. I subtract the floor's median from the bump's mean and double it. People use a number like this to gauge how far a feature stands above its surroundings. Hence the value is 16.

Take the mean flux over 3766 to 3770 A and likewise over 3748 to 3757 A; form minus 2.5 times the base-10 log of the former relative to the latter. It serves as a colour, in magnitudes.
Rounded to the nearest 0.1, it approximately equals -0.2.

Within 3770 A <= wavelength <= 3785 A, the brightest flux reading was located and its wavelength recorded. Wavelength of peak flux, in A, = 3781.5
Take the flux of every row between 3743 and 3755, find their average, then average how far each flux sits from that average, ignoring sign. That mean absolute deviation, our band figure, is 2.1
